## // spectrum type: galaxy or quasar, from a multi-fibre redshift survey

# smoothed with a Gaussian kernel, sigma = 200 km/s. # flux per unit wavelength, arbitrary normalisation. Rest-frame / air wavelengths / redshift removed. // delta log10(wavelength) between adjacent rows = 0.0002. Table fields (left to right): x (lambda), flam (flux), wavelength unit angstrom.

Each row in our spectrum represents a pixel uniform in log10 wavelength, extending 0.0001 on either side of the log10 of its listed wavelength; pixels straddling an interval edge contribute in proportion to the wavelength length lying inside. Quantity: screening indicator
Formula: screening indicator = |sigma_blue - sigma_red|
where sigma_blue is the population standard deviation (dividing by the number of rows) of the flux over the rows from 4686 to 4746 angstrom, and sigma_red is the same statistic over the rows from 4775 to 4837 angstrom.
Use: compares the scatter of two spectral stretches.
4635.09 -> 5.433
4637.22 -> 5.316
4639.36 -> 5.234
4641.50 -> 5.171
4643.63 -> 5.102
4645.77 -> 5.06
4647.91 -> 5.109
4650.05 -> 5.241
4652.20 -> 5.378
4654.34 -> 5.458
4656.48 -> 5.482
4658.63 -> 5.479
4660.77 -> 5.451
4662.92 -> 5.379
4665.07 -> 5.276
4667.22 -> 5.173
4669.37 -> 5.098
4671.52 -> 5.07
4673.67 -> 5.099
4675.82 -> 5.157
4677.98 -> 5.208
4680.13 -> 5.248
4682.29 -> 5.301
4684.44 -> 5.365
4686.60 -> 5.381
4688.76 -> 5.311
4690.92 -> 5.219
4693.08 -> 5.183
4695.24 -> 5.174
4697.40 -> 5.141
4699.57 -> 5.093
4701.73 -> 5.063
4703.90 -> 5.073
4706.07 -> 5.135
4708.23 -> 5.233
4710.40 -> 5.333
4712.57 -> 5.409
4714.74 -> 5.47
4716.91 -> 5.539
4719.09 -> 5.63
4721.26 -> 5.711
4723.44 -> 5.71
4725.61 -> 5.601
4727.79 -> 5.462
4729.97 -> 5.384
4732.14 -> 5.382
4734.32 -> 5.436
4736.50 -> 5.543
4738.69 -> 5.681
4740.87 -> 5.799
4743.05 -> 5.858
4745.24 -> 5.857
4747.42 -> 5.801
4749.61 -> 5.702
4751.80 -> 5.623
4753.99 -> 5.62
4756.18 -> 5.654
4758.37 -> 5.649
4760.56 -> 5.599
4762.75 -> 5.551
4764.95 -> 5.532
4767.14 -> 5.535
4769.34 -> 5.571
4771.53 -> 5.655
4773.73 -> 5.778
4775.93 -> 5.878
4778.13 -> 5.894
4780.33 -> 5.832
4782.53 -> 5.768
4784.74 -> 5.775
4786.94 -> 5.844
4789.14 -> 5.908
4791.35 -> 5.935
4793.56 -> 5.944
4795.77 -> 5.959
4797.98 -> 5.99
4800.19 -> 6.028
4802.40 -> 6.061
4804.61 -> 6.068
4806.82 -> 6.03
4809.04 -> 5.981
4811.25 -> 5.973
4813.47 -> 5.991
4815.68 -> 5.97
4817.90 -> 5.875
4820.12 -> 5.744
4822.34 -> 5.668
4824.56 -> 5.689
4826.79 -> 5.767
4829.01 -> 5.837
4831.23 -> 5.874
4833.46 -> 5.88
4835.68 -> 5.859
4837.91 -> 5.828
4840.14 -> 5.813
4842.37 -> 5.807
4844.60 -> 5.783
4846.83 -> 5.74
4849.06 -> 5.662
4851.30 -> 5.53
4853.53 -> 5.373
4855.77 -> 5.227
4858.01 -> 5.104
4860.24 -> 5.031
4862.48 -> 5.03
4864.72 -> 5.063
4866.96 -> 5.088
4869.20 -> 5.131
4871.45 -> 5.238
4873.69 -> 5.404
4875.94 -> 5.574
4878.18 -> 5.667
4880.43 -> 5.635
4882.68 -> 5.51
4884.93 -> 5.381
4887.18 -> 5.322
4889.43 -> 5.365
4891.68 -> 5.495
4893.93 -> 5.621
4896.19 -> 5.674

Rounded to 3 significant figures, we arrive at 0.133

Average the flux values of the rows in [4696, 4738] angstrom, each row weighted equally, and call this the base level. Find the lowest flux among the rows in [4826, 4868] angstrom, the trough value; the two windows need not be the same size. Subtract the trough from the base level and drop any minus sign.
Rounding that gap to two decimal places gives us 0.36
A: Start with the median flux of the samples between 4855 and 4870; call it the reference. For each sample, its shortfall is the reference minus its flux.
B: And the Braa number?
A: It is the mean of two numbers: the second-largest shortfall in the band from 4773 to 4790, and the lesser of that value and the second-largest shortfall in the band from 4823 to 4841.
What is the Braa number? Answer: -0.69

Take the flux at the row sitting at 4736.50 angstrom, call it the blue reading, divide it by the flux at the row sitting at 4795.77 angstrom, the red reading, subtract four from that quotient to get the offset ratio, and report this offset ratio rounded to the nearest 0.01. -3.07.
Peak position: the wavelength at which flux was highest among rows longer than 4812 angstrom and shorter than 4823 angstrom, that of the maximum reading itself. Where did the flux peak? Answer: 4813.47 angstrom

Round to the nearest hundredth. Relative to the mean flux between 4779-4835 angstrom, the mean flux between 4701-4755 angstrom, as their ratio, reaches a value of 0.94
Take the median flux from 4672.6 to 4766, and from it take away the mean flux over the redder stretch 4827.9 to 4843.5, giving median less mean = -0.41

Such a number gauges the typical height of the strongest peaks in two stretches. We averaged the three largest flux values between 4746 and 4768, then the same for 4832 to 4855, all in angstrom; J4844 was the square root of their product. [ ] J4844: 5.79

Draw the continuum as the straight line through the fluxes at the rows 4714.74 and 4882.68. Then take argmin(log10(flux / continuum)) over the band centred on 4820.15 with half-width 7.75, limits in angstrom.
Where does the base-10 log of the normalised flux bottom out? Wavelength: 4822.34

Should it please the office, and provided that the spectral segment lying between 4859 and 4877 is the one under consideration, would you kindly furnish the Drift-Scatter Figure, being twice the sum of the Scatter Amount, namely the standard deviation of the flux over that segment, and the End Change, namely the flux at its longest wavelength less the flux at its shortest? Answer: 1.5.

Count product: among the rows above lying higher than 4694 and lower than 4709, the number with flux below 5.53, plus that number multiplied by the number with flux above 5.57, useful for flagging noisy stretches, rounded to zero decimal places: 7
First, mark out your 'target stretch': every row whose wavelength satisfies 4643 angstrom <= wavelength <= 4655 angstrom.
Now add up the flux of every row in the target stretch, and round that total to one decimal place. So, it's 31.3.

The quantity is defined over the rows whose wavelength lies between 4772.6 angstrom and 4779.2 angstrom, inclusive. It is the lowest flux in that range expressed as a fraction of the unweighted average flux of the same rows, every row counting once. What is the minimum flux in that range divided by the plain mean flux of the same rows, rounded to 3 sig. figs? 0.988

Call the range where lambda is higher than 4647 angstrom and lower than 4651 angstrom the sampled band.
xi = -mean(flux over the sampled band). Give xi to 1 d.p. -5.2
